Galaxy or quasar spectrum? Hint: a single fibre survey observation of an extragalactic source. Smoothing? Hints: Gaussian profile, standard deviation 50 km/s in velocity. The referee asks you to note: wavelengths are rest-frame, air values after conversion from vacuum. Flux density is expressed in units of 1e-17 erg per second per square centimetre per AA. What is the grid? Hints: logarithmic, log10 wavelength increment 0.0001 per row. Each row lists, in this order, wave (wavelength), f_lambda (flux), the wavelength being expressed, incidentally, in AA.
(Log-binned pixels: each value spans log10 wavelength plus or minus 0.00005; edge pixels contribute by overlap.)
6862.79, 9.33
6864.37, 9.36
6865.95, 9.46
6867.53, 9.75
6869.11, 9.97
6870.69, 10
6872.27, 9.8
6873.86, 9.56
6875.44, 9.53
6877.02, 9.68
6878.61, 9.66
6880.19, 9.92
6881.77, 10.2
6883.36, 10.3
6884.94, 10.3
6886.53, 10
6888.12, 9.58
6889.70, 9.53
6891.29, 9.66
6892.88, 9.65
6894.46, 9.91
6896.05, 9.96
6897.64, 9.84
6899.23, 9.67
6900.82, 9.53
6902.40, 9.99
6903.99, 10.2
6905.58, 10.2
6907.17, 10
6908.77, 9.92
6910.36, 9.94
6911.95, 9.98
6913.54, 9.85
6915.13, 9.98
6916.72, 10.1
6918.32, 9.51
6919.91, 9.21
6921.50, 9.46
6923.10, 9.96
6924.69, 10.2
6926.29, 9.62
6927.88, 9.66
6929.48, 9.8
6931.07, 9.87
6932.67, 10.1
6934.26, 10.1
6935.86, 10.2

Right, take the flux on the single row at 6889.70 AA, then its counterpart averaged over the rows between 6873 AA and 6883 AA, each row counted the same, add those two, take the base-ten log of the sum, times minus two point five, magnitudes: -3.21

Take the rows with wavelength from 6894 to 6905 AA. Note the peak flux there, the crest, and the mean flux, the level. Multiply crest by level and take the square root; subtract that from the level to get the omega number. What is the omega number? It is -0.16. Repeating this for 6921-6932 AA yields -0.20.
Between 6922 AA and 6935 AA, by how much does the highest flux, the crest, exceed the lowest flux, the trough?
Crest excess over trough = 0.6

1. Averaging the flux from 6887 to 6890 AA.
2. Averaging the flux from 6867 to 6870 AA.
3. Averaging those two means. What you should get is 9.7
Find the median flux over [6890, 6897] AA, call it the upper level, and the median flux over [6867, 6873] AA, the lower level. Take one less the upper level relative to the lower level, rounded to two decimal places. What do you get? 0.01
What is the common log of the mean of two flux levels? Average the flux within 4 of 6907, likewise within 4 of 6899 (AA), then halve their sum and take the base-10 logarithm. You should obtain 0.997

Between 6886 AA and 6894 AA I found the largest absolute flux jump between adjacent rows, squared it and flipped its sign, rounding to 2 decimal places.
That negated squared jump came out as -0.18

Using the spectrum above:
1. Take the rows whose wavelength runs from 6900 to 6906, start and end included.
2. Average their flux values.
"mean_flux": 9.98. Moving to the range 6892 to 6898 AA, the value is 9.84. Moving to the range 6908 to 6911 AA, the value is 9.93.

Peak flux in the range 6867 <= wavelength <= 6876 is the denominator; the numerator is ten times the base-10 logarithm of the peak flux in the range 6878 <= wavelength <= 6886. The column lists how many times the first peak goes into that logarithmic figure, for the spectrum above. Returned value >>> 1.01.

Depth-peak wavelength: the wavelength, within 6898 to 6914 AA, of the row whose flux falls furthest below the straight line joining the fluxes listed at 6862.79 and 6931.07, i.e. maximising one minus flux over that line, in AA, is 6900.82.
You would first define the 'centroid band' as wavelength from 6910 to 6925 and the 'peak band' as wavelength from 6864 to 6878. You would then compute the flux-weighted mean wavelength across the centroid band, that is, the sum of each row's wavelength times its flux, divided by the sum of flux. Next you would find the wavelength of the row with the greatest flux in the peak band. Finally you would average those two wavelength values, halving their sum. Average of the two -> 6894.1 AA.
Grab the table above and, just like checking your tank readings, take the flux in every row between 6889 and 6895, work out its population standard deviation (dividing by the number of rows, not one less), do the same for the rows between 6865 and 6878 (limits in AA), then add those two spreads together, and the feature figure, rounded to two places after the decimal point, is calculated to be 0.33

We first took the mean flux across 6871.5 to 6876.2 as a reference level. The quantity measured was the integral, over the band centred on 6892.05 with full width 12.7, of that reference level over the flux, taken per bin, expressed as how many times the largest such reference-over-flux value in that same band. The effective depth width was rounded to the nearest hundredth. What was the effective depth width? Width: 12.39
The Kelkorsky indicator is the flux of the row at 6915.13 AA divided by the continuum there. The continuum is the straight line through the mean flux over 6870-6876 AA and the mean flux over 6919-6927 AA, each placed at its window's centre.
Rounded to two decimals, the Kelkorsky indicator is 1.03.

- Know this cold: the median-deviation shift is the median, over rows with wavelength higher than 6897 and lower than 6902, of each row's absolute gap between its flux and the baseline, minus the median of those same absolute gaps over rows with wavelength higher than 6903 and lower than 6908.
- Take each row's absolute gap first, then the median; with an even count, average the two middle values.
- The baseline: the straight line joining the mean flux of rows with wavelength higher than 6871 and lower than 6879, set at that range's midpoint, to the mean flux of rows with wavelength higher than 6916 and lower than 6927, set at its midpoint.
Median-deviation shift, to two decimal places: -0.35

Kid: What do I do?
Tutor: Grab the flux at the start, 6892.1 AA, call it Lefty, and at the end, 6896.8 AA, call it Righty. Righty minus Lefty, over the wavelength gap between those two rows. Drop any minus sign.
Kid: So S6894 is 0.10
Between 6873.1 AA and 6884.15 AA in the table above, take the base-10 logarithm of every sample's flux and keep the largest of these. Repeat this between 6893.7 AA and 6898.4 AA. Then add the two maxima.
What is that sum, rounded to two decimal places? 2.01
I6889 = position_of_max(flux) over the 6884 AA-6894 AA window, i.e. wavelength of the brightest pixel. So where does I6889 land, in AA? 6884.94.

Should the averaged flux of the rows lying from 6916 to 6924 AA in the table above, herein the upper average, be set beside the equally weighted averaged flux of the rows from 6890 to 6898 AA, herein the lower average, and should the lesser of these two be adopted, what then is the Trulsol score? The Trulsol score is 9.648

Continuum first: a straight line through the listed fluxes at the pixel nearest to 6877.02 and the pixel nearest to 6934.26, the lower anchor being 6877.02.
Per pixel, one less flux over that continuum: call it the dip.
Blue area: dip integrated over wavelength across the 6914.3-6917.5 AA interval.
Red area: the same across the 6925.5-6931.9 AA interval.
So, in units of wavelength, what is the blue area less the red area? -0.23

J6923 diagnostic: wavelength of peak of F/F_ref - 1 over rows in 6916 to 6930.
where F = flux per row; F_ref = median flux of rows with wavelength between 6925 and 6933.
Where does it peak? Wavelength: 6924.69 AA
